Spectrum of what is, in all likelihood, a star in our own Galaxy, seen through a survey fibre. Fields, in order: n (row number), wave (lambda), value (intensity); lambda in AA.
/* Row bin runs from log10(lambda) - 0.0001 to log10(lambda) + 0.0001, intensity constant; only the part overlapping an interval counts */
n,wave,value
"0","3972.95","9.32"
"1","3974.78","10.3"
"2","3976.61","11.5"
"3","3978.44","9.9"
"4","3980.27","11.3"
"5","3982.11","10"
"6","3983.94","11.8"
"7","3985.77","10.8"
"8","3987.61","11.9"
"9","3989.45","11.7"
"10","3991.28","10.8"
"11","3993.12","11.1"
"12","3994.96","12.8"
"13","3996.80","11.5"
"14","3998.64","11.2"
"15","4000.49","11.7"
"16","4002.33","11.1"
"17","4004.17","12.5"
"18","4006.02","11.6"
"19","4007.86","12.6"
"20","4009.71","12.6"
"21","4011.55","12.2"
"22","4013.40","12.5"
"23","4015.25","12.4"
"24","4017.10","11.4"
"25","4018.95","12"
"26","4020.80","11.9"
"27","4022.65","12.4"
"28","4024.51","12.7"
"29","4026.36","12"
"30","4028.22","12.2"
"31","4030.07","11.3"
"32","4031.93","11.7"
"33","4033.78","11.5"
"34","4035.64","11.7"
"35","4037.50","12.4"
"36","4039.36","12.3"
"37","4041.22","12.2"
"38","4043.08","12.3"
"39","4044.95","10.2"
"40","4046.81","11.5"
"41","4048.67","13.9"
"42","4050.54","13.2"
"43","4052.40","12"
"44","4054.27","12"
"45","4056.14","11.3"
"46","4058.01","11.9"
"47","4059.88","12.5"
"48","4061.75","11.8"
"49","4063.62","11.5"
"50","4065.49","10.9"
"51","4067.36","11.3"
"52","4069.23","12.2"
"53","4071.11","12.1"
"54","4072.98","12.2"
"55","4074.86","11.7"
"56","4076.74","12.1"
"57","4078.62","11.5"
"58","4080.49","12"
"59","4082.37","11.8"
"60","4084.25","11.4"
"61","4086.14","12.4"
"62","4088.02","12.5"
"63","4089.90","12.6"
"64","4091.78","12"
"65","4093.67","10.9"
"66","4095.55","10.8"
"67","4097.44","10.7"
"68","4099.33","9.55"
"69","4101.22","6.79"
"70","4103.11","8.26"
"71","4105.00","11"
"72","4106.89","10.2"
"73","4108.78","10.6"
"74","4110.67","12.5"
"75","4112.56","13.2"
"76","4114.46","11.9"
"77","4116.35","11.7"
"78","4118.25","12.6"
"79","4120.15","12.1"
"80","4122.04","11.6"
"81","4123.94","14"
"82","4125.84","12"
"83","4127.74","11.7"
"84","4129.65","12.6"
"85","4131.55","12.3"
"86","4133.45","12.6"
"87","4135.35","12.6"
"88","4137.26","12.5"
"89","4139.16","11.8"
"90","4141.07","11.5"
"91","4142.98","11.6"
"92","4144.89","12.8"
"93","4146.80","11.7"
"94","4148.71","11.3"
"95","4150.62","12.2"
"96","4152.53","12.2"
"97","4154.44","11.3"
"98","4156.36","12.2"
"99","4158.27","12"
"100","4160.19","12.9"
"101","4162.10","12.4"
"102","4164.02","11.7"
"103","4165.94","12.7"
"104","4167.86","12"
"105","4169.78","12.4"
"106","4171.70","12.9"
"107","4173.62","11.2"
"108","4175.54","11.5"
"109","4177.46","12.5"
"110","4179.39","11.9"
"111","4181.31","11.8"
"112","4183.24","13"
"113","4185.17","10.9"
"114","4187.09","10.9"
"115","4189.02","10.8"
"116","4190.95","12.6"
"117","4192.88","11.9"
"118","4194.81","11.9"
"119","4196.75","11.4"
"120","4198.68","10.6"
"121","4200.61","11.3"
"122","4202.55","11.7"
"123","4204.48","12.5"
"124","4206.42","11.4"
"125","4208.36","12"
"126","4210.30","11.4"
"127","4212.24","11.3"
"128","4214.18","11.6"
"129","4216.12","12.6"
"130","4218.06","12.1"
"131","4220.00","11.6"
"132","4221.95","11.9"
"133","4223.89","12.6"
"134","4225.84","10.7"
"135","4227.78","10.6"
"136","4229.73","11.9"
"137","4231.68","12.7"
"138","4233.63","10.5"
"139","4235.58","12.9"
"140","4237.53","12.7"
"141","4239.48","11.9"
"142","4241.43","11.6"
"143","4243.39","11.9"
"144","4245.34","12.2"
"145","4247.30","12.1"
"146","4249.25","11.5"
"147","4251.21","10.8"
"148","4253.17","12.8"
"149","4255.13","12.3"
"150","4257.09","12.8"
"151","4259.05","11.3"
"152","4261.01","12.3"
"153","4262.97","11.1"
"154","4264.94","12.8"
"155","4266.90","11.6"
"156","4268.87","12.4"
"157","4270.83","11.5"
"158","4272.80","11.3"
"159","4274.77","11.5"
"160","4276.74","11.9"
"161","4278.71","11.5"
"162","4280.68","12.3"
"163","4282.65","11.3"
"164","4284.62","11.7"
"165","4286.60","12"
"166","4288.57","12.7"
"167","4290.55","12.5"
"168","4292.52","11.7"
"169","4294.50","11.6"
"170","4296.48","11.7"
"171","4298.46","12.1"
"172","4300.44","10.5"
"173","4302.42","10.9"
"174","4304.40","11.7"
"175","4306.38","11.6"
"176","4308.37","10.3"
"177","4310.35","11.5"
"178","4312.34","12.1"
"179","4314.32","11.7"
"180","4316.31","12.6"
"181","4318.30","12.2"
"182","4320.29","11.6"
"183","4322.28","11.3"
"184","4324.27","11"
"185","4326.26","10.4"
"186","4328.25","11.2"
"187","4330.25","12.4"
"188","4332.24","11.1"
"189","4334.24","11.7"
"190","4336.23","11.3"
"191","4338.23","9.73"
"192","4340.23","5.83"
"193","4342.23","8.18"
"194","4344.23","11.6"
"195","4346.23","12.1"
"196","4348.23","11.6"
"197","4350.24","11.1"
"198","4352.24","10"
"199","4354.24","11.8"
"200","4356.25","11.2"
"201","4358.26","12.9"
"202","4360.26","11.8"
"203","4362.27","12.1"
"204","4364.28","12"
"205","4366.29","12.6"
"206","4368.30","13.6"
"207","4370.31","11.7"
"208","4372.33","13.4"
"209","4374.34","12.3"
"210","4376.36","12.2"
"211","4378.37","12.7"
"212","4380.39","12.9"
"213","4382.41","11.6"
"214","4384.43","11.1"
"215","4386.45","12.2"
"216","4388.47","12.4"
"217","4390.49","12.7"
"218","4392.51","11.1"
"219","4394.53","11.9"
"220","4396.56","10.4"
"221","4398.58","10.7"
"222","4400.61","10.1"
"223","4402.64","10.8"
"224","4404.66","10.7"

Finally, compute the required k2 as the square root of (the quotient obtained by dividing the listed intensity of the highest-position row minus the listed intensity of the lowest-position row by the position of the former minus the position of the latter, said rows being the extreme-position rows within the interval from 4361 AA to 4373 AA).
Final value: 0.4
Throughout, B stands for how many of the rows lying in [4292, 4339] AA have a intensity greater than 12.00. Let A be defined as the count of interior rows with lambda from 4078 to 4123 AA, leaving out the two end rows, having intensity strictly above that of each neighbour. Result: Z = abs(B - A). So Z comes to 0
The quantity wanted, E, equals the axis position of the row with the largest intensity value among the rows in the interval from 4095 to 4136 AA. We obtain 4123.94 AA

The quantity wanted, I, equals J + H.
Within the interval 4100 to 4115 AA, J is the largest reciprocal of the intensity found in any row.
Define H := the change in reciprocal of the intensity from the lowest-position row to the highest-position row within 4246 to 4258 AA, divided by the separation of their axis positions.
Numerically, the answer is 0.147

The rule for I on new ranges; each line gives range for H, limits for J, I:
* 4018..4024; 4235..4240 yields 0.083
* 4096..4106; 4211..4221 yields 0.088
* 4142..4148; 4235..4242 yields 0.086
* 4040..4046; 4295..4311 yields 0.101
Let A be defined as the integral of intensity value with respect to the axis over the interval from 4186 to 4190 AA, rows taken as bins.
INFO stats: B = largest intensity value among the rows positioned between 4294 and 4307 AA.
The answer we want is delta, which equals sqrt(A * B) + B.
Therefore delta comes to 35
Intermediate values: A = 43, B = 12.1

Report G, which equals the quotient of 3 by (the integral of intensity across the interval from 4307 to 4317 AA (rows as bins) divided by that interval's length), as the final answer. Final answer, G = 0.258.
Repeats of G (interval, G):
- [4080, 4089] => 0.250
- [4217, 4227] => 0.255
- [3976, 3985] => 0.276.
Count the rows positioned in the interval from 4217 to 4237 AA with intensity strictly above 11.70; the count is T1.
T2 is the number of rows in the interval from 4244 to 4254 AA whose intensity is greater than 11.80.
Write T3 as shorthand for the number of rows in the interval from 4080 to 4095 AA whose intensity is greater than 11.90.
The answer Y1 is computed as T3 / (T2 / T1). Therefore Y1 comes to 10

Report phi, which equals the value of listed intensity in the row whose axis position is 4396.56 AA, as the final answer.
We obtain 10.4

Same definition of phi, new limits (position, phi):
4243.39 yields 11.9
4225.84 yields 10.7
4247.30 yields 12.1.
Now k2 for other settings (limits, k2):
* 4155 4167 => 0.2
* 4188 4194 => 0.5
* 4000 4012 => 0.2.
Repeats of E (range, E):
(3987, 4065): 4048.67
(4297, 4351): 4316.31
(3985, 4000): 3994.96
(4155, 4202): 4183.24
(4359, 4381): 4368.30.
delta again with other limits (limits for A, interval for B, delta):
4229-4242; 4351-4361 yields 58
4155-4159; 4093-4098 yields 34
